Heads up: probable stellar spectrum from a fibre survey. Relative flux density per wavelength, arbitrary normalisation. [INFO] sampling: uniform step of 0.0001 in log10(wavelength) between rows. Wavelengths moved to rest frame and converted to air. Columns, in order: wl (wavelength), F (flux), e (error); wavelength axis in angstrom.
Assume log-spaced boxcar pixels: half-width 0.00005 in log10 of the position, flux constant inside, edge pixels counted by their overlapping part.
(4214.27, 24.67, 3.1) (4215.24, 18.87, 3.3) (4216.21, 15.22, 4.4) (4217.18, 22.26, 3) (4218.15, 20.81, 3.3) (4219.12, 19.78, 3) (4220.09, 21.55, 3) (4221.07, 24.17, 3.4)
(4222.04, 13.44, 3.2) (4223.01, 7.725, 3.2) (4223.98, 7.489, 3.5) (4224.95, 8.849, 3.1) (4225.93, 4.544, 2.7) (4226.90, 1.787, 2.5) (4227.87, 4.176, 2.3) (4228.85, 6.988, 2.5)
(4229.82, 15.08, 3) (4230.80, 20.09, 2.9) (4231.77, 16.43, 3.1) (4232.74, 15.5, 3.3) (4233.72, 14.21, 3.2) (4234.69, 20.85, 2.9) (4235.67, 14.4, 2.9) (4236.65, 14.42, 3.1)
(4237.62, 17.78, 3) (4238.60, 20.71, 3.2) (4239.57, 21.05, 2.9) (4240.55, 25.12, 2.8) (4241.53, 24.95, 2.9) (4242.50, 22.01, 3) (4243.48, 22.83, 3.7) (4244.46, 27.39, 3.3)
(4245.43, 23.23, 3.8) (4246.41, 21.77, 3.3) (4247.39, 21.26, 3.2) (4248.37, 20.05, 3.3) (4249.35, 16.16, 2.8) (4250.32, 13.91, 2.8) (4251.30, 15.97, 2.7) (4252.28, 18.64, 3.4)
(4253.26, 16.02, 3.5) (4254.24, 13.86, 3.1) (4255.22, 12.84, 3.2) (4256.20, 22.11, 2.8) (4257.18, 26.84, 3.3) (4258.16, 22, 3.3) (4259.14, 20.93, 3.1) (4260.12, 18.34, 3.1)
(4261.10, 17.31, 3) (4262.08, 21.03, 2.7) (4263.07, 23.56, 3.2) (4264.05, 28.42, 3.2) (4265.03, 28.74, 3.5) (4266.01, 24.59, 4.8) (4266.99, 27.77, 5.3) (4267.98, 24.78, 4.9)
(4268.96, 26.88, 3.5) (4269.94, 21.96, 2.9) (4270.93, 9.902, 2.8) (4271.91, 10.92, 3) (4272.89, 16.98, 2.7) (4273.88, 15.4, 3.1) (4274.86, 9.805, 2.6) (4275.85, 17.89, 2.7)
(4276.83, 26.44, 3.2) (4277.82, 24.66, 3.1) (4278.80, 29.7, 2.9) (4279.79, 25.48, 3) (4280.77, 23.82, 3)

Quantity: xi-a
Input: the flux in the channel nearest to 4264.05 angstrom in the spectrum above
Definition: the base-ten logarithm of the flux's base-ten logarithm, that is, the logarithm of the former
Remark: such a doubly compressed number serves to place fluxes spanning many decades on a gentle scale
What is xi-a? 0.16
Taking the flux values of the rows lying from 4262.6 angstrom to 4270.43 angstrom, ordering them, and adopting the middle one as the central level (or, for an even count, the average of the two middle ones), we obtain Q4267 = 25.8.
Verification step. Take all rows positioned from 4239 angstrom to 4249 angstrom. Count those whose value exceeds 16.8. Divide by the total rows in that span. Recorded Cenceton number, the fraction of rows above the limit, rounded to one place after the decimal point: 1.0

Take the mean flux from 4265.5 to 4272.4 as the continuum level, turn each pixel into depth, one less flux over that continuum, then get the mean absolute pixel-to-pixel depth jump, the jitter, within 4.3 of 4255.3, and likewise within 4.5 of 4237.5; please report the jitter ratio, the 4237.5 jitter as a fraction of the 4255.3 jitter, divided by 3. 0.28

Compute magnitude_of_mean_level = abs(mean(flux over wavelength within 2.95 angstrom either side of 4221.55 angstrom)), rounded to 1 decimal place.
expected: 15.7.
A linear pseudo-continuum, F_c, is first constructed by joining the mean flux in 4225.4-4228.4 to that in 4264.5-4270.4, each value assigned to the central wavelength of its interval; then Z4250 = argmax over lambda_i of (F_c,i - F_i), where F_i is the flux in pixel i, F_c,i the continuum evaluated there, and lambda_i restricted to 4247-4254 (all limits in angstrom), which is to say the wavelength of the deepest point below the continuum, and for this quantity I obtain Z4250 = 4250.32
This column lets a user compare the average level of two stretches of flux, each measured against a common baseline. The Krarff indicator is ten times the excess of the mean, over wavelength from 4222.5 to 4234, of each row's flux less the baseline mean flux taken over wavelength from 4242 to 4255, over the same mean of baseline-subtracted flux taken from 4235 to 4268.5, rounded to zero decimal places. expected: -107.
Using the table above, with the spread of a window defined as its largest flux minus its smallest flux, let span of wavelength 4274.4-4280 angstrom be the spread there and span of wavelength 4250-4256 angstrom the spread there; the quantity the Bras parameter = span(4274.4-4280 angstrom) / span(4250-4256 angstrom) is 3.4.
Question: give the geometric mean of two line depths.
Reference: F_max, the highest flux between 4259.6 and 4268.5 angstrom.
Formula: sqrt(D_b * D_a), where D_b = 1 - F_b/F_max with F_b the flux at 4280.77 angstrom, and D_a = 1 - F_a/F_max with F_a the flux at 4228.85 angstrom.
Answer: 0.36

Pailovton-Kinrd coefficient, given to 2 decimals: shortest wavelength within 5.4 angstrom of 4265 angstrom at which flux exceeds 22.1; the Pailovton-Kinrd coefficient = 4263.07 angstrom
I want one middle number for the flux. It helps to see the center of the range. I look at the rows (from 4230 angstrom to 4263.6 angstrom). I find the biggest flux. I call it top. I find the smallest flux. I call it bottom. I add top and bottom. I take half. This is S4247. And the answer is 20.1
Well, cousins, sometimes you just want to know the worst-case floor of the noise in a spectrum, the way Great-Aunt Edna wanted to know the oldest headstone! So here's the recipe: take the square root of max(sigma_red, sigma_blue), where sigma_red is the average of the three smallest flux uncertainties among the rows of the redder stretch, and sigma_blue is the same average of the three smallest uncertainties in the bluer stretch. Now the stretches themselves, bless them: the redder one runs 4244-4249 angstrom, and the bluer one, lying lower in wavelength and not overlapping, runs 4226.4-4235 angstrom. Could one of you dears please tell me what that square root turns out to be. 1.807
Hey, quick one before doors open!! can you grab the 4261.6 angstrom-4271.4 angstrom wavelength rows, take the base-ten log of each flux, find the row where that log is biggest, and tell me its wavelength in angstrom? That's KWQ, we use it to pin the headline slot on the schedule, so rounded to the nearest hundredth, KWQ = 4265.03 angstrom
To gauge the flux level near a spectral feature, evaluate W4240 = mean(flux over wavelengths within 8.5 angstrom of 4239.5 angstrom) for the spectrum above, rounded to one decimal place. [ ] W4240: 20.2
